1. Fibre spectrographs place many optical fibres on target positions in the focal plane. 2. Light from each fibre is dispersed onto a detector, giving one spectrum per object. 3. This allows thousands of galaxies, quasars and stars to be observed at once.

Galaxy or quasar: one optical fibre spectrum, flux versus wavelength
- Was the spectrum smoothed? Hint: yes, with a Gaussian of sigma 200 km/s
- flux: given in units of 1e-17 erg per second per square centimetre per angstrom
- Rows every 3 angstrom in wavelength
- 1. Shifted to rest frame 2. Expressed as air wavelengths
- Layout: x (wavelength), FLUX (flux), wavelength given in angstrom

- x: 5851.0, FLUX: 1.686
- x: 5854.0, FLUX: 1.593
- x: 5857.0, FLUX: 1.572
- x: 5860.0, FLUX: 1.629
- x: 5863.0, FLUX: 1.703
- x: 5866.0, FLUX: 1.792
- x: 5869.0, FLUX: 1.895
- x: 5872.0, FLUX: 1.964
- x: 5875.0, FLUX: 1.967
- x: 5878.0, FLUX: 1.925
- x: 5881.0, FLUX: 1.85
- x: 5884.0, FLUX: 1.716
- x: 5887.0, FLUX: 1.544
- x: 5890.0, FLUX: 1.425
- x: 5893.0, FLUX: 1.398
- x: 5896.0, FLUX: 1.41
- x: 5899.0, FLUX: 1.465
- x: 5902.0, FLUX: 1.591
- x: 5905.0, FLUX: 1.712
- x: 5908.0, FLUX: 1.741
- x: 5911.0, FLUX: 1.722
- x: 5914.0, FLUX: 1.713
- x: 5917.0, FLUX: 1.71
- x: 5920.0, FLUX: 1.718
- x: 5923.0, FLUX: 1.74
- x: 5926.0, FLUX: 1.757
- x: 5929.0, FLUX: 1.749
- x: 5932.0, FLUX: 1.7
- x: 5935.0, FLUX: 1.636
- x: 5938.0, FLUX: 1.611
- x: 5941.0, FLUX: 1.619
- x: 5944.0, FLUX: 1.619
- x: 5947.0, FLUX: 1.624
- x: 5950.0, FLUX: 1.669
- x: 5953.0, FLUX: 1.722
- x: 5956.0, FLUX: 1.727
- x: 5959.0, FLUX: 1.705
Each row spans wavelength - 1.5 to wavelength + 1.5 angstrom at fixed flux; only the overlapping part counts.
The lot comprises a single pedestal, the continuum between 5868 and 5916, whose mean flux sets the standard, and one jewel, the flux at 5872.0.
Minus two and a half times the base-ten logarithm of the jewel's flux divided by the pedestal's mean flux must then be -0.16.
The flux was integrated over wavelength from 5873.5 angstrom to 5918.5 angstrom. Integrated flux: 74.7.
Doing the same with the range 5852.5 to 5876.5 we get 42.3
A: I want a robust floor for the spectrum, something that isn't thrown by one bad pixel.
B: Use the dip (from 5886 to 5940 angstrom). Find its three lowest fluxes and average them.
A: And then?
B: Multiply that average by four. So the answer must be 5.6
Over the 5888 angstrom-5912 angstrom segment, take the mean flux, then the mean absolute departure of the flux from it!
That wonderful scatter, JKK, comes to 0.13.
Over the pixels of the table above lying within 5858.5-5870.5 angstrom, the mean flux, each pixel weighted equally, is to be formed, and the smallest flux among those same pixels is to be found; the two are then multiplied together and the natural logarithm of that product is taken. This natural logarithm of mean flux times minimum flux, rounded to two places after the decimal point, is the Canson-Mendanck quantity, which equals 1.05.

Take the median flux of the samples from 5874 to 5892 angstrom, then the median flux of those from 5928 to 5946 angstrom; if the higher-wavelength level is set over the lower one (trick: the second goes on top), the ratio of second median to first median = 0.91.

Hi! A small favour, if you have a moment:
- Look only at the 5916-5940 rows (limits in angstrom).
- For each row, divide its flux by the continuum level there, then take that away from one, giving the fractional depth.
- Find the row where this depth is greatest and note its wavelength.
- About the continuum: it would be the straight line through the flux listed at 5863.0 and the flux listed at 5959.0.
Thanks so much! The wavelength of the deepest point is 5938.0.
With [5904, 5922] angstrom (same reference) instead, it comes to 5917.0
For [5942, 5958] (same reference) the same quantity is 5944.0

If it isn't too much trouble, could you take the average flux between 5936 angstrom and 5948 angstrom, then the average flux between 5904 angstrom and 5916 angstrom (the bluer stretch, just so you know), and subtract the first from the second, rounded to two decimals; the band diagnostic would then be 0.10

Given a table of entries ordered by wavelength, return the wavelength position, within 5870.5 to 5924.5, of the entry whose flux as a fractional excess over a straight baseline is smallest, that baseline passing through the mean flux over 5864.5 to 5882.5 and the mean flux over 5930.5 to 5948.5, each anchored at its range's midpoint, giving 5893.0 angstrom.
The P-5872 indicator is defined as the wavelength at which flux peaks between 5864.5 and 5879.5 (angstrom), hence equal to 5875.0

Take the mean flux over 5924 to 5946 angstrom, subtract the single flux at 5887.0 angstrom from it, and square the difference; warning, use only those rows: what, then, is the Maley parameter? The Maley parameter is 0.016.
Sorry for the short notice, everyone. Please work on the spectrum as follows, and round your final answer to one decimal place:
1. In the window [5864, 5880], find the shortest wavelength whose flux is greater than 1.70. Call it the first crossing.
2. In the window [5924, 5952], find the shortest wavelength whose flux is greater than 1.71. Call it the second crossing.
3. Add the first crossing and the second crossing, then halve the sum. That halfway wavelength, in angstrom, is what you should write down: 5896.0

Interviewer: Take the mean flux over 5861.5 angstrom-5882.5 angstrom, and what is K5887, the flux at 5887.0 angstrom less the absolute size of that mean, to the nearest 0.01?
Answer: -0.33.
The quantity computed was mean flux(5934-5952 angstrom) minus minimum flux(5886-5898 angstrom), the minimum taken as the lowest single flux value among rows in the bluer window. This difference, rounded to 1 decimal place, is 0.2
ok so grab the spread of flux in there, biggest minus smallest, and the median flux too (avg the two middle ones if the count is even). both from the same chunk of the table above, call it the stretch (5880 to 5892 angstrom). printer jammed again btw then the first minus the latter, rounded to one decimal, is -1.2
